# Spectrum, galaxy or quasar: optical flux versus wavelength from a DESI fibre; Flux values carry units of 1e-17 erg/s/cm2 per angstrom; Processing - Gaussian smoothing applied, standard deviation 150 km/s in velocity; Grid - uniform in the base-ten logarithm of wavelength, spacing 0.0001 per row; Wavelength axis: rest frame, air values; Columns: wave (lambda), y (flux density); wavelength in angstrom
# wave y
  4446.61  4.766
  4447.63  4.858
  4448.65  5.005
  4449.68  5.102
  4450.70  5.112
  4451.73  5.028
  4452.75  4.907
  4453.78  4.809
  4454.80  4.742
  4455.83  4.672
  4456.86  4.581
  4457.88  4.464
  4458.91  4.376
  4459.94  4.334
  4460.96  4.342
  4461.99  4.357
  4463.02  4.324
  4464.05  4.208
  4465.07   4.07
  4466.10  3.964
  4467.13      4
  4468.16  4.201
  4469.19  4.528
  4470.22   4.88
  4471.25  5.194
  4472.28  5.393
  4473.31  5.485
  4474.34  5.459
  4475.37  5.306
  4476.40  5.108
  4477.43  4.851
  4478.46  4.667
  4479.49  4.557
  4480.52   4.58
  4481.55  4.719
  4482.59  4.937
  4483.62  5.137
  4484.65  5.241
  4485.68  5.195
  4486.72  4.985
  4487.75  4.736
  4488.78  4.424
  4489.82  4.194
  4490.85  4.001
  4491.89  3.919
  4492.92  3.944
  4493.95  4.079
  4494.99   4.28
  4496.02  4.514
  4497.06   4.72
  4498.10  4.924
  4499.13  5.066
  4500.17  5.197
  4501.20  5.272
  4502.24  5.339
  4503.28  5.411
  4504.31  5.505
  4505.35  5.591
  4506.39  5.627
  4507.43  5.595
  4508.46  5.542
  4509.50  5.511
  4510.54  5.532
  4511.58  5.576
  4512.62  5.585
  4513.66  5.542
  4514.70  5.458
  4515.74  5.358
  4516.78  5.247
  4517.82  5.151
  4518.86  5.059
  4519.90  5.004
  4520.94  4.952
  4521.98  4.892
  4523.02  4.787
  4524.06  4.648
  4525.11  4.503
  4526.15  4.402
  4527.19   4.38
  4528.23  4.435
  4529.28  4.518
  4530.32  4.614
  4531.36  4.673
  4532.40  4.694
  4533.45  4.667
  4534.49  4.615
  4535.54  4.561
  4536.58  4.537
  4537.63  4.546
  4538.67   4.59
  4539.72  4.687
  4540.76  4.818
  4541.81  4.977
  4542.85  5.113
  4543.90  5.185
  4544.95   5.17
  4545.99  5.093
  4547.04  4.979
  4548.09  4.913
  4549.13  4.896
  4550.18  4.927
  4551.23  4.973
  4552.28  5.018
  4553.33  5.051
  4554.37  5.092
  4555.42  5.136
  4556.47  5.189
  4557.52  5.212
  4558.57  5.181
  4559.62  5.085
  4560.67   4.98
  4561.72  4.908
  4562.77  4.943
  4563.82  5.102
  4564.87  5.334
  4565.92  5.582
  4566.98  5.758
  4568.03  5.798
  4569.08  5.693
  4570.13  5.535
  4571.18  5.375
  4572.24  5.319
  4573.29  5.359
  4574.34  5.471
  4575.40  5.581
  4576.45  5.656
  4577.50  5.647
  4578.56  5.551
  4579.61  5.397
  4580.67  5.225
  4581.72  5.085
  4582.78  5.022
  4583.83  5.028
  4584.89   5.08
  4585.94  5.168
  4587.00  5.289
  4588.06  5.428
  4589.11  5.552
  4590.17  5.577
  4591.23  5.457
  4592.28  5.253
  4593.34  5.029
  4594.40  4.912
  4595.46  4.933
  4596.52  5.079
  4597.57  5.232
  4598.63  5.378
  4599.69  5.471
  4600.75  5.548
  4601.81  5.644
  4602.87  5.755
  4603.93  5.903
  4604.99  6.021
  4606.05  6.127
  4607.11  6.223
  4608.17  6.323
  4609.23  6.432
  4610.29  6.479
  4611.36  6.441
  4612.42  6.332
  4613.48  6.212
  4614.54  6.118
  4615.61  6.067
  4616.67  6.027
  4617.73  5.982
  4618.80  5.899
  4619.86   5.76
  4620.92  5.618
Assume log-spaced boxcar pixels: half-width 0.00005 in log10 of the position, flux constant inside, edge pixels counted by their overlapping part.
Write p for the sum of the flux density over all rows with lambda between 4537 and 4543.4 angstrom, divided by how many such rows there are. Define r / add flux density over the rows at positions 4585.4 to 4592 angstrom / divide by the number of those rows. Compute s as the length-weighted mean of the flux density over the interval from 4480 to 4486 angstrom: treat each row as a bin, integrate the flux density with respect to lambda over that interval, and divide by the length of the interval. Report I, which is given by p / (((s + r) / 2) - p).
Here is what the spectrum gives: 12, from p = 4.79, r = 5.41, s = 5.0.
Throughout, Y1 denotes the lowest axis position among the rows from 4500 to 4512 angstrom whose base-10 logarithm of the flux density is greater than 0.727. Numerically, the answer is 4502.24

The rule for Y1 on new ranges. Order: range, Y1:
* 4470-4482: 4472.28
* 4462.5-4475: 4472.28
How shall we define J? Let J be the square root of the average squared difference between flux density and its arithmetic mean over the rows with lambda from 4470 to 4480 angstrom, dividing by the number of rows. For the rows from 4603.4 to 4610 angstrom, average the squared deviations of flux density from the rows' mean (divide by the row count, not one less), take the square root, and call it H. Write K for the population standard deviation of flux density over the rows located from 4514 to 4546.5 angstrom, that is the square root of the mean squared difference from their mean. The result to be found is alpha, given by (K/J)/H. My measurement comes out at 5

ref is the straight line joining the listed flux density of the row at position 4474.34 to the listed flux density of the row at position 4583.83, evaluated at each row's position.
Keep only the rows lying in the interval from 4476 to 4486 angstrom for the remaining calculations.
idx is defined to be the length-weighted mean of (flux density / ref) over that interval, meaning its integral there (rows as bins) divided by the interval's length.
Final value 0.90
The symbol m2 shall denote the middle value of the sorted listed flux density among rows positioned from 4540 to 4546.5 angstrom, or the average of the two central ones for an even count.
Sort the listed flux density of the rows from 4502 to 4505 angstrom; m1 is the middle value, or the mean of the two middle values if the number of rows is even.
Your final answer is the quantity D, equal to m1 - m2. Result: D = 0.31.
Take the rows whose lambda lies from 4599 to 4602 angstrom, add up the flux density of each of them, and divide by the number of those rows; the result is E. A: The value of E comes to 5.6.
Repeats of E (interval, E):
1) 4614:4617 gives 6.1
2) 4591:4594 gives 5.2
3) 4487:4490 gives 4.5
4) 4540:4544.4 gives 5.0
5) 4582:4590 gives 5.2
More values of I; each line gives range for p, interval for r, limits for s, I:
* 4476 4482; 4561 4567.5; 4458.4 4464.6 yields 93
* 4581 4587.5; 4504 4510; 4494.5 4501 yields 68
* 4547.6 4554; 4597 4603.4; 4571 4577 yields 10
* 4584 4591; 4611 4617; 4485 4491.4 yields 106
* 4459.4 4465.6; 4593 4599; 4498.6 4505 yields 5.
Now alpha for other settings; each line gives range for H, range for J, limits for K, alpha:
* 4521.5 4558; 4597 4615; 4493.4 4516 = 4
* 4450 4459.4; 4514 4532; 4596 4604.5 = 3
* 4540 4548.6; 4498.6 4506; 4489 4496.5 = 10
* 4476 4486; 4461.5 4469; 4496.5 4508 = 8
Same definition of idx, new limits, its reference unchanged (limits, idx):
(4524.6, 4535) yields 0.87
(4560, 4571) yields 1.05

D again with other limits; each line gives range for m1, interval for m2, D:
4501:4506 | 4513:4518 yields 0.05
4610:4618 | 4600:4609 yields 0.20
